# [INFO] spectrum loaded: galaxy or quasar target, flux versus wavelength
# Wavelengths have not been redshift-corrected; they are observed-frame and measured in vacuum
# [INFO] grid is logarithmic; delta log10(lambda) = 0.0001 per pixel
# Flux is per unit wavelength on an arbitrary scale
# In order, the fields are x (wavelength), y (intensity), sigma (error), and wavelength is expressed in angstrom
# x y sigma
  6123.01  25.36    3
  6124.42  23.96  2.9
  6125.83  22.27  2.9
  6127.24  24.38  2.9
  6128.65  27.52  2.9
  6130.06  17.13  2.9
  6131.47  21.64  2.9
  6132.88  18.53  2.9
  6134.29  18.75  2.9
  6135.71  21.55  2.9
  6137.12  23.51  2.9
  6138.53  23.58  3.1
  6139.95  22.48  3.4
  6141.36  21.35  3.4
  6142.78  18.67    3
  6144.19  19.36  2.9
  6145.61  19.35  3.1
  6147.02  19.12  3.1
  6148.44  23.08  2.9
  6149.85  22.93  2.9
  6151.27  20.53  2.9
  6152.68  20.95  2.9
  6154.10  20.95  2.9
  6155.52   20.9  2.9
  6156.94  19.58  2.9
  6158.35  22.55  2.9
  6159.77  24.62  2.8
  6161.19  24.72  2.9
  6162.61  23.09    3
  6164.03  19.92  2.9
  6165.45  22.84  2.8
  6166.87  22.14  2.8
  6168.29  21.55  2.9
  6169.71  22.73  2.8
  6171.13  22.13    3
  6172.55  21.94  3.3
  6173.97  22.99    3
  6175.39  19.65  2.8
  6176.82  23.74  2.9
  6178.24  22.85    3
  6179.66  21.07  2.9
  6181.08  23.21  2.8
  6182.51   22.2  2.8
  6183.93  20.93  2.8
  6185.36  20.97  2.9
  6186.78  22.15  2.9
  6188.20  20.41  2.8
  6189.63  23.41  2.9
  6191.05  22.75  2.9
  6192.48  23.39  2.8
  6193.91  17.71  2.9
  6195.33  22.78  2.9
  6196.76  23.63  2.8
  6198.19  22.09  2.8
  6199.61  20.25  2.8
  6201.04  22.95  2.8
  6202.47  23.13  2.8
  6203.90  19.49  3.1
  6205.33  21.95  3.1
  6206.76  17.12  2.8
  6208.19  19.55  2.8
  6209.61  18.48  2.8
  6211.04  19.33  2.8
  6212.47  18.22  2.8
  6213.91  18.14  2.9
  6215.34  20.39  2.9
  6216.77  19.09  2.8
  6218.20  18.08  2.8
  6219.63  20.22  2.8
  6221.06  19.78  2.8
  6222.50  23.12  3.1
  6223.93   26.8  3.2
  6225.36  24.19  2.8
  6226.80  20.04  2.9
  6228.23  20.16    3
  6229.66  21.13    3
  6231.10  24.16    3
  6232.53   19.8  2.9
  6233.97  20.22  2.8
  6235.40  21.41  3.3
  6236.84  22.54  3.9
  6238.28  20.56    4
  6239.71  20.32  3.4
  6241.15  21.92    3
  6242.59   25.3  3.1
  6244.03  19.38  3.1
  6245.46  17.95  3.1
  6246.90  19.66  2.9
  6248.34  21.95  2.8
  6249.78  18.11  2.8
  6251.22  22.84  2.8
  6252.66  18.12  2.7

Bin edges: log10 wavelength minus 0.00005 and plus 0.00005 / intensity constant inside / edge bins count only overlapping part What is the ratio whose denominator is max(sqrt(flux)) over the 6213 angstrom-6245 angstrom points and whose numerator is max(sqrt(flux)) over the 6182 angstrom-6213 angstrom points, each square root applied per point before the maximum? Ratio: 0.939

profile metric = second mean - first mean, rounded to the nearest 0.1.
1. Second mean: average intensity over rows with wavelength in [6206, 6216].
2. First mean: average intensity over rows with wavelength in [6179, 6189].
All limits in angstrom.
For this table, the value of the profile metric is -2.8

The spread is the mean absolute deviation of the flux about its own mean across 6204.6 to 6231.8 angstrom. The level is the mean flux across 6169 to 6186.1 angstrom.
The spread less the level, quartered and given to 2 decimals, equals -5.03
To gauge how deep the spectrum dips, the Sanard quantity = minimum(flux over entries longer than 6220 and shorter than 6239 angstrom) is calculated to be 19.78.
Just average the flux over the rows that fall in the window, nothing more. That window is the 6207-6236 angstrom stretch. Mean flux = 20.6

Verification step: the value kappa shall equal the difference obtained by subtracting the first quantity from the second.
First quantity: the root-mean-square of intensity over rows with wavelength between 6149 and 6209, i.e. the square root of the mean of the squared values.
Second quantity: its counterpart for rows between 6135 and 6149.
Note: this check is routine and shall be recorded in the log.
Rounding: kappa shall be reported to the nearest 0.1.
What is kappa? -0.6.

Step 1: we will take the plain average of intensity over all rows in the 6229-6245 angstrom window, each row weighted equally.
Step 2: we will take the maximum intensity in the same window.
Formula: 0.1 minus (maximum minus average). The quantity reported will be -3.7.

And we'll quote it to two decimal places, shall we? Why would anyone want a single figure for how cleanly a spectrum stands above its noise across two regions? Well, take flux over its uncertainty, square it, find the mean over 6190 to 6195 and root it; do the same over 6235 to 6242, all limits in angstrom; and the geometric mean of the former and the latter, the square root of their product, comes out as 6.81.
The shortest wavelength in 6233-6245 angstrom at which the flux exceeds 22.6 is 6242.59 angstrom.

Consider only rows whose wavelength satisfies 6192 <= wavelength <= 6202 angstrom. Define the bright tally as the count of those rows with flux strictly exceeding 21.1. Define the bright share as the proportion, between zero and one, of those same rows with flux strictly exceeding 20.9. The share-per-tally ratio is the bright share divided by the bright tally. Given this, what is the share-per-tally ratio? 0.143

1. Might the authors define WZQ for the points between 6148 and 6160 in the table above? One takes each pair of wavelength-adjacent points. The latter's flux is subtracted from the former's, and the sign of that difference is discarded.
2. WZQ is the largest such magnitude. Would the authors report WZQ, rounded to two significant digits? 3.0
